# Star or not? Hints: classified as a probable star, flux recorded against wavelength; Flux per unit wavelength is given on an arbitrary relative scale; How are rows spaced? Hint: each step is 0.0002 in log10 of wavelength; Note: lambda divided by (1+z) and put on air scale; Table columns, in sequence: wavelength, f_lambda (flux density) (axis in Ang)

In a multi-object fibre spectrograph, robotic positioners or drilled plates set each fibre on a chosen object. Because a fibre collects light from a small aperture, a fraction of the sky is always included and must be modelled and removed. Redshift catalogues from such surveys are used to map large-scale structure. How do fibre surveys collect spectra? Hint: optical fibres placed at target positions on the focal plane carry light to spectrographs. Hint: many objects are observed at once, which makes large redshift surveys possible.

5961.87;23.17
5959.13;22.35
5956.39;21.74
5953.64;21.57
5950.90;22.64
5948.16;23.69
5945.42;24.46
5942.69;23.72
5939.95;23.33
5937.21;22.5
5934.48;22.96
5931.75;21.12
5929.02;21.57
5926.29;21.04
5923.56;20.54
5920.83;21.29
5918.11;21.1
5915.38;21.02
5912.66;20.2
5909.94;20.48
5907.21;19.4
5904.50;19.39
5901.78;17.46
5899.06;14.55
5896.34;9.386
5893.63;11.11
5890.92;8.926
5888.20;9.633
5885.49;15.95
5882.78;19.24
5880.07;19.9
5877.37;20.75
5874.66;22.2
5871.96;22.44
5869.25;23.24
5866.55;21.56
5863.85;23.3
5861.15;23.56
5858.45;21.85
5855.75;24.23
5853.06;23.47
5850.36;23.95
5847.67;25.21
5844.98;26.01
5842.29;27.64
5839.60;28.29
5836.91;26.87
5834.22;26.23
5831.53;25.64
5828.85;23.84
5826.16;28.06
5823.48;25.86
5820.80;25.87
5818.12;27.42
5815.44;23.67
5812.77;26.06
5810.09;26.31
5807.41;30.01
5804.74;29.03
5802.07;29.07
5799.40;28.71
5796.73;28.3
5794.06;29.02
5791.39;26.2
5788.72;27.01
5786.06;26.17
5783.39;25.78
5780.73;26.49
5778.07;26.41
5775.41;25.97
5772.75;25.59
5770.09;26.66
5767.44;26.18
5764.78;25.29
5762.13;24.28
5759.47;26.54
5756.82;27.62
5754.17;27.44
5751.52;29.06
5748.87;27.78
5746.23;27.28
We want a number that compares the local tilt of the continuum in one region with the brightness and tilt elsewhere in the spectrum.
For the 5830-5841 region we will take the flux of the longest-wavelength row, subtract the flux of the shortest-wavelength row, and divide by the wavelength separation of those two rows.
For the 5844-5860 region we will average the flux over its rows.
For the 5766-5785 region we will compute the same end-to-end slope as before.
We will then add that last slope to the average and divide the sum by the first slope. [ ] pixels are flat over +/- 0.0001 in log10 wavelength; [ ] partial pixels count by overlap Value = 73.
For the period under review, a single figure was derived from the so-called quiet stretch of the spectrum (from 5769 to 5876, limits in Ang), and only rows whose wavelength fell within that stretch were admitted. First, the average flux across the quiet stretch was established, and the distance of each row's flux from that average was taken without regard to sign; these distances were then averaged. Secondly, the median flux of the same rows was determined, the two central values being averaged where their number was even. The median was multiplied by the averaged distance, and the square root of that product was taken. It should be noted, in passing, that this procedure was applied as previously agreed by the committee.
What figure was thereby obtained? 6.6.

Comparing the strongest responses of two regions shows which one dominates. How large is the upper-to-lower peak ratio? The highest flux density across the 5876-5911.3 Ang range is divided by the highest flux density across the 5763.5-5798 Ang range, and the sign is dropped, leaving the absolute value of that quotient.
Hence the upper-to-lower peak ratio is 0.72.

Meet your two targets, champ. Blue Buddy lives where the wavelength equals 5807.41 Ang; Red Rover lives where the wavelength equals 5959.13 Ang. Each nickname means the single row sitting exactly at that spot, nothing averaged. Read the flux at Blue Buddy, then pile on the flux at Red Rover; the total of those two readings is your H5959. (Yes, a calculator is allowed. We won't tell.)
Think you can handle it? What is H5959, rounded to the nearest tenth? 52.4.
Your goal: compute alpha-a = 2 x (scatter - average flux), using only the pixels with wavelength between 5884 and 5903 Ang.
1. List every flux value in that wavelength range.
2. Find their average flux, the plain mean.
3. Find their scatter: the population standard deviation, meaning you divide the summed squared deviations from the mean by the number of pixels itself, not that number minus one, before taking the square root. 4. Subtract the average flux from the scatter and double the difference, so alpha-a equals -18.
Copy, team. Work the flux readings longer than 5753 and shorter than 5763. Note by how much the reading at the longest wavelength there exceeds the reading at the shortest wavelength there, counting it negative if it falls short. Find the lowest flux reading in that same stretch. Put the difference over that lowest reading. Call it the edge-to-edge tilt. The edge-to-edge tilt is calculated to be -0.13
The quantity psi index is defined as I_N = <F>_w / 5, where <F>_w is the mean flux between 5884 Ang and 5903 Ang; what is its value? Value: 2.5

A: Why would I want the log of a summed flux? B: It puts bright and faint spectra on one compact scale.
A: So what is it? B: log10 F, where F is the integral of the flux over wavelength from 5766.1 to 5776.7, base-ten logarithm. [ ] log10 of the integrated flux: 2.44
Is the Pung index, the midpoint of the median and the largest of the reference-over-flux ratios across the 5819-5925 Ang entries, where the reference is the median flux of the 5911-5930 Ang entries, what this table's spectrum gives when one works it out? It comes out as 1.7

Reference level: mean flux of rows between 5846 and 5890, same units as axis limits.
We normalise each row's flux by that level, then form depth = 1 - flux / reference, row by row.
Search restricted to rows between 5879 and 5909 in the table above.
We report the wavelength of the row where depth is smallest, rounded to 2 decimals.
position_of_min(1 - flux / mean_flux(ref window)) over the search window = 5880.07 Ang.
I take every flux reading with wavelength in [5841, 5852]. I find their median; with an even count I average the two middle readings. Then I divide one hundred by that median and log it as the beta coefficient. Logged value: 3.90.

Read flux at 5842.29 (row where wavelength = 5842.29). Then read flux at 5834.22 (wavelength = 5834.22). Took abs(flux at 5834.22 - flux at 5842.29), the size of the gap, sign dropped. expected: 1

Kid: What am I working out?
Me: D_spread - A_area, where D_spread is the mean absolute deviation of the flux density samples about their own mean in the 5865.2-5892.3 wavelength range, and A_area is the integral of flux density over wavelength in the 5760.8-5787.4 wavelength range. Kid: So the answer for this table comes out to -684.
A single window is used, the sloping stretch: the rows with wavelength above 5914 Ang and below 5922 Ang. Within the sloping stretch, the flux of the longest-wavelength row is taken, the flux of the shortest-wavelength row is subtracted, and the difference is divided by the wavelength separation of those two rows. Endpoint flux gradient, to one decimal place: 0.0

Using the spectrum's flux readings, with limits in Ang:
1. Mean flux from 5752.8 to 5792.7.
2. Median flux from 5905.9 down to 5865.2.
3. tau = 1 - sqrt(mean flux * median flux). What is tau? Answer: -21.5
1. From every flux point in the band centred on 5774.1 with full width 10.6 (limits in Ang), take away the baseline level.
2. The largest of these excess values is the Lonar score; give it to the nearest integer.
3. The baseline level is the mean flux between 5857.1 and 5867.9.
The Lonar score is 4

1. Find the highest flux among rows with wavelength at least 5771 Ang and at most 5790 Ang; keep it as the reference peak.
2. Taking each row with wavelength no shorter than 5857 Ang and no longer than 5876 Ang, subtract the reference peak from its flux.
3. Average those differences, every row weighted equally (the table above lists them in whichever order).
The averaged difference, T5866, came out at -4.4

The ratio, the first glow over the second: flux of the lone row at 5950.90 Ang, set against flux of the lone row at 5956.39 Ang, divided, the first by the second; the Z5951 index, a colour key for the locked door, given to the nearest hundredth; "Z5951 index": 1.04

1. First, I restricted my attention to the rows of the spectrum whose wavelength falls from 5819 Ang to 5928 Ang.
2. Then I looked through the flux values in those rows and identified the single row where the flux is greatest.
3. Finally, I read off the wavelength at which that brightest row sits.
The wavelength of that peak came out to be 5839.60 Ang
